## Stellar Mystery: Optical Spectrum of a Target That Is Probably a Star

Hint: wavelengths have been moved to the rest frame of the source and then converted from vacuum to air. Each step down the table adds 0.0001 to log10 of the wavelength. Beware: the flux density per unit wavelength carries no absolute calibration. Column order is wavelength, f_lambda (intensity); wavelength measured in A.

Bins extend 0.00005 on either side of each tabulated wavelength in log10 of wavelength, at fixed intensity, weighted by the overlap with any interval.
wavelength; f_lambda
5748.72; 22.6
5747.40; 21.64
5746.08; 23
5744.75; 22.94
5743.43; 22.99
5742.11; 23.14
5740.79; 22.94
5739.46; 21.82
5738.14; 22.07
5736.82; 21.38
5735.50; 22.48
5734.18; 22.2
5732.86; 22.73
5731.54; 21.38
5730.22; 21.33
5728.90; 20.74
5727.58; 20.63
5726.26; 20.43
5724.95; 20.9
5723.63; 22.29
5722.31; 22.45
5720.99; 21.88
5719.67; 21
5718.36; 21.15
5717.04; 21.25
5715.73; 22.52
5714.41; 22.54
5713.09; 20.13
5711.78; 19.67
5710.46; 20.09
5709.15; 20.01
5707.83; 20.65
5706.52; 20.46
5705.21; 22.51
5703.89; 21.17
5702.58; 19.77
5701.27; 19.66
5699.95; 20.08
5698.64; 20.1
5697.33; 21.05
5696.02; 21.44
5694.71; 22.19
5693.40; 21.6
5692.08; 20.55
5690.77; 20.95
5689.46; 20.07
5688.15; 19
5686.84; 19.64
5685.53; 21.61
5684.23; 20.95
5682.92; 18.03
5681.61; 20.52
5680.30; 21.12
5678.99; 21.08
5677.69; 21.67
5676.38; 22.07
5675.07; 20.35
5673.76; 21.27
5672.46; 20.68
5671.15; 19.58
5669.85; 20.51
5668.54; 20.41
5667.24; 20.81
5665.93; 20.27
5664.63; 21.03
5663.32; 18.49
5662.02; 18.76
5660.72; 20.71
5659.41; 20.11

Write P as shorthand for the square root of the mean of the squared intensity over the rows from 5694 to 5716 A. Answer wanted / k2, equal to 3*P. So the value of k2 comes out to 62.6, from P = 20.9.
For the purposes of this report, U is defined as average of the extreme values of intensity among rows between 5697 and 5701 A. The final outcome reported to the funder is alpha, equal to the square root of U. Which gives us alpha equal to 4.53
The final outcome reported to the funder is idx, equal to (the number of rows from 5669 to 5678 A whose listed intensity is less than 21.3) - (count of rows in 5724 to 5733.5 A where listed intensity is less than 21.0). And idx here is 1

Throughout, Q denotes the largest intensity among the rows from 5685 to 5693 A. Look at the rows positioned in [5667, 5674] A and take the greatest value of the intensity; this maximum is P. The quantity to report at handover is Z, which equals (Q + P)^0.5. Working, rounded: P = 21.27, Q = 21.61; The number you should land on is 6.55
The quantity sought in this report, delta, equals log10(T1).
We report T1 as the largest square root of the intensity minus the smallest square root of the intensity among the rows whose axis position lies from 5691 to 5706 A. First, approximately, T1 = 0.311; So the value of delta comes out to -0.51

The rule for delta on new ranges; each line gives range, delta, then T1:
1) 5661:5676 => -0.51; 0.312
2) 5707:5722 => -0.51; 0.313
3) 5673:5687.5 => -0.35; 0.452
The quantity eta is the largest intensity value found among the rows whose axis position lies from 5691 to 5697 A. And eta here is 22.19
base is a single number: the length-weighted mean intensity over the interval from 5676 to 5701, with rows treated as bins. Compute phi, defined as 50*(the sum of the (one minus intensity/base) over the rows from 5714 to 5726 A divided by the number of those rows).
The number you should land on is -2.6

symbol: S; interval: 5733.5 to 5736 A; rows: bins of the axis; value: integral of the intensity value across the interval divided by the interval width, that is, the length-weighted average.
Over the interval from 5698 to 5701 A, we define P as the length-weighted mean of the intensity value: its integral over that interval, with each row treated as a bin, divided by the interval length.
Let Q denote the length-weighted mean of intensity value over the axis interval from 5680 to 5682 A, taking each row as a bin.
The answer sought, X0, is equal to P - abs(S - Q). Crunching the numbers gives 18.4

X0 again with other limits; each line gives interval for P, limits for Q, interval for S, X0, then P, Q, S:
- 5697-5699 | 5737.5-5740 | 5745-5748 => 20.2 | 20.6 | 22.0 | 22.4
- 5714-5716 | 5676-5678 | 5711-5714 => 20.7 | 22.5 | 21.8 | 20.1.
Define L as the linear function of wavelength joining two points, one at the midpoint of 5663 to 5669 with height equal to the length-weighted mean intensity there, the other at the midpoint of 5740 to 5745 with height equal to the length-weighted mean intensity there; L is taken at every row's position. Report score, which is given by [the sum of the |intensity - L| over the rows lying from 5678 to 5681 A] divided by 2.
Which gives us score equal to 0.3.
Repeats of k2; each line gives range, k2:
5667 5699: 62.1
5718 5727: 64.4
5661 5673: 60.2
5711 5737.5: 64.4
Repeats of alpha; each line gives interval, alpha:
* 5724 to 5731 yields 4.57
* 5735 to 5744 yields 4.72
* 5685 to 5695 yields 4.54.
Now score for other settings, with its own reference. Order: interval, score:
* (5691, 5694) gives 0.5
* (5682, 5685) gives 1.4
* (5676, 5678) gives 1.2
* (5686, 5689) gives 1.7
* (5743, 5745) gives 0.1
